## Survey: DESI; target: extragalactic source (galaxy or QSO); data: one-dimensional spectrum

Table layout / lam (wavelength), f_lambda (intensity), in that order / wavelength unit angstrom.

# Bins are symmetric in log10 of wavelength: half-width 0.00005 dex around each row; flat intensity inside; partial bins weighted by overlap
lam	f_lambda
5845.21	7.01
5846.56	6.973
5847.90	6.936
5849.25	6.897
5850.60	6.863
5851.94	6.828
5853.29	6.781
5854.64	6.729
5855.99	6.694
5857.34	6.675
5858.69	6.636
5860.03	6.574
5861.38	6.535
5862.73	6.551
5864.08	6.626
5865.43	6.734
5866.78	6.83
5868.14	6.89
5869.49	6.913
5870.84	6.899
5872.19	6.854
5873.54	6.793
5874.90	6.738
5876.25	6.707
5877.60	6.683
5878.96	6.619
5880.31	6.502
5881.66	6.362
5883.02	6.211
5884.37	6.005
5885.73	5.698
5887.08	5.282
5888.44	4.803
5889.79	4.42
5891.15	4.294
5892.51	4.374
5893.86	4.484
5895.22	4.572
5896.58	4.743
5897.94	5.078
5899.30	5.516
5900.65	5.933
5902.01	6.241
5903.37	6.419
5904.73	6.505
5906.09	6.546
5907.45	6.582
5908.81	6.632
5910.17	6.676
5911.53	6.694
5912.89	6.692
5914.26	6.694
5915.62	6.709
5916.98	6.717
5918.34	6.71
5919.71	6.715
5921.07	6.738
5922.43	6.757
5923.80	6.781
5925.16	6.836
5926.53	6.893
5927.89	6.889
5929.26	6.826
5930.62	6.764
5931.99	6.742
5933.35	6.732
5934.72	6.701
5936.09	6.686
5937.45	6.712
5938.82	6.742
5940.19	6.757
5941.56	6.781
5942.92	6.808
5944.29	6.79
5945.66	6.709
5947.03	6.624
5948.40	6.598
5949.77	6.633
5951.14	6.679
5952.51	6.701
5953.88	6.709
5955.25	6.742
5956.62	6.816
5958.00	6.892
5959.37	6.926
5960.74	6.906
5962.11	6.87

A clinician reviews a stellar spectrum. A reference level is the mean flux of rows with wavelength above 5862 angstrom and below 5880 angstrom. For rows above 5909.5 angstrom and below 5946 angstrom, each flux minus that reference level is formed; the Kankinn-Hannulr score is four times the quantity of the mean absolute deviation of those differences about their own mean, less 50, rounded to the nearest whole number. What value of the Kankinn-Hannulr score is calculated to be -200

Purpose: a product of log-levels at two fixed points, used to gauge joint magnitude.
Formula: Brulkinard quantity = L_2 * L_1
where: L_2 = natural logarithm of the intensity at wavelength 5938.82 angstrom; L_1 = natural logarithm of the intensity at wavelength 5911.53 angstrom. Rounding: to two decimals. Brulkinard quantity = 3.63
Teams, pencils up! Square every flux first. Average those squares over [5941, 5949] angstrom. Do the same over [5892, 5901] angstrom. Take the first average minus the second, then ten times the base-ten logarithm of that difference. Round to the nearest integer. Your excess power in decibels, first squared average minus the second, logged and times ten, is 13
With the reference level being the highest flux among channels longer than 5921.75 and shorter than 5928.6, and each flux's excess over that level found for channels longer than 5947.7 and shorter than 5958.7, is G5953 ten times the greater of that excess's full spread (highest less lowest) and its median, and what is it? 2.9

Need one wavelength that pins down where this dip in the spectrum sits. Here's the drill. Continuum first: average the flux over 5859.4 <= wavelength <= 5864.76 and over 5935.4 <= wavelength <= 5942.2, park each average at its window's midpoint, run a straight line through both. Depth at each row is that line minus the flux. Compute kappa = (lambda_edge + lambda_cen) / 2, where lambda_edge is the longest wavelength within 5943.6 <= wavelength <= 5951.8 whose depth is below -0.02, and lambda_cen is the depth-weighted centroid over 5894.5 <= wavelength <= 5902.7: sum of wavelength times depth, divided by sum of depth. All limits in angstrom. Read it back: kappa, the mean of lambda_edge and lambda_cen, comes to 5920.9 angstrom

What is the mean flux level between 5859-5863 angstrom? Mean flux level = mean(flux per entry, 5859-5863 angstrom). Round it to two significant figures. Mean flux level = 6.6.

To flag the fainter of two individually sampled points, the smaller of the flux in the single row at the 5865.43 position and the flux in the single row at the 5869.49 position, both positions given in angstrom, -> 6.7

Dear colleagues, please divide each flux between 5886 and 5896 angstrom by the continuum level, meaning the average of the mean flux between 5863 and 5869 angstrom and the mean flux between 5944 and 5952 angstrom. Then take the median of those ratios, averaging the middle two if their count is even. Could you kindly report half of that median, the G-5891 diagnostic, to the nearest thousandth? 0.334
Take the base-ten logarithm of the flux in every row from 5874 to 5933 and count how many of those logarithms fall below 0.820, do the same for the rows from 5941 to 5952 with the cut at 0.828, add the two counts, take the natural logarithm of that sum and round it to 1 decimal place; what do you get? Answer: 3.3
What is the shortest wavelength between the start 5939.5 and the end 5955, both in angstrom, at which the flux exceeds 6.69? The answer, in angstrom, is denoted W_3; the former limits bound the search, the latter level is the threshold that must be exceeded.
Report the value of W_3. 5940.19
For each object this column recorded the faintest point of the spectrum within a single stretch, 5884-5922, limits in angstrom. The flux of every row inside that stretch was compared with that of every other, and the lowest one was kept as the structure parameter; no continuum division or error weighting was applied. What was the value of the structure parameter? 4.294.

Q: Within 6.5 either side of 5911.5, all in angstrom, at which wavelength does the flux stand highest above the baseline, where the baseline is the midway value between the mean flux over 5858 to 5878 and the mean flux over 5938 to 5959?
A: 5916.98 angstrom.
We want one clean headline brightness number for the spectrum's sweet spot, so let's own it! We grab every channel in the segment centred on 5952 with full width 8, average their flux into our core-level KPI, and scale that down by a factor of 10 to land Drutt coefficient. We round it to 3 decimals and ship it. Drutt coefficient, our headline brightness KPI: 0.668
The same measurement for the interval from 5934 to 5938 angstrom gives 0.670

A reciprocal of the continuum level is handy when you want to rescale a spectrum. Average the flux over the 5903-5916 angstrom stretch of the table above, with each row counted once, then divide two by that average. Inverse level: 0.302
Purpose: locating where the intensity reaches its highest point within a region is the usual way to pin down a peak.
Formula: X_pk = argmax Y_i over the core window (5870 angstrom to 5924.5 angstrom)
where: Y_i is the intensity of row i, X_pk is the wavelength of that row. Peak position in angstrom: 5870.84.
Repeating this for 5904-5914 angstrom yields 5911.53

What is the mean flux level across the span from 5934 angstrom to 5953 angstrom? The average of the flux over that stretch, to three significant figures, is 6.71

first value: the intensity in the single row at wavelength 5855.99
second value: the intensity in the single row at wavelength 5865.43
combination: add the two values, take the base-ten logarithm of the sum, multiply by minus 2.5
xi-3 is -2.82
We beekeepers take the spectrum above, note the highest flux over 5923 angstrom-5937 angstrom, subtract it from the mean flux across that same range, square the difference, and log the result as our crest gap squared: 0.01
